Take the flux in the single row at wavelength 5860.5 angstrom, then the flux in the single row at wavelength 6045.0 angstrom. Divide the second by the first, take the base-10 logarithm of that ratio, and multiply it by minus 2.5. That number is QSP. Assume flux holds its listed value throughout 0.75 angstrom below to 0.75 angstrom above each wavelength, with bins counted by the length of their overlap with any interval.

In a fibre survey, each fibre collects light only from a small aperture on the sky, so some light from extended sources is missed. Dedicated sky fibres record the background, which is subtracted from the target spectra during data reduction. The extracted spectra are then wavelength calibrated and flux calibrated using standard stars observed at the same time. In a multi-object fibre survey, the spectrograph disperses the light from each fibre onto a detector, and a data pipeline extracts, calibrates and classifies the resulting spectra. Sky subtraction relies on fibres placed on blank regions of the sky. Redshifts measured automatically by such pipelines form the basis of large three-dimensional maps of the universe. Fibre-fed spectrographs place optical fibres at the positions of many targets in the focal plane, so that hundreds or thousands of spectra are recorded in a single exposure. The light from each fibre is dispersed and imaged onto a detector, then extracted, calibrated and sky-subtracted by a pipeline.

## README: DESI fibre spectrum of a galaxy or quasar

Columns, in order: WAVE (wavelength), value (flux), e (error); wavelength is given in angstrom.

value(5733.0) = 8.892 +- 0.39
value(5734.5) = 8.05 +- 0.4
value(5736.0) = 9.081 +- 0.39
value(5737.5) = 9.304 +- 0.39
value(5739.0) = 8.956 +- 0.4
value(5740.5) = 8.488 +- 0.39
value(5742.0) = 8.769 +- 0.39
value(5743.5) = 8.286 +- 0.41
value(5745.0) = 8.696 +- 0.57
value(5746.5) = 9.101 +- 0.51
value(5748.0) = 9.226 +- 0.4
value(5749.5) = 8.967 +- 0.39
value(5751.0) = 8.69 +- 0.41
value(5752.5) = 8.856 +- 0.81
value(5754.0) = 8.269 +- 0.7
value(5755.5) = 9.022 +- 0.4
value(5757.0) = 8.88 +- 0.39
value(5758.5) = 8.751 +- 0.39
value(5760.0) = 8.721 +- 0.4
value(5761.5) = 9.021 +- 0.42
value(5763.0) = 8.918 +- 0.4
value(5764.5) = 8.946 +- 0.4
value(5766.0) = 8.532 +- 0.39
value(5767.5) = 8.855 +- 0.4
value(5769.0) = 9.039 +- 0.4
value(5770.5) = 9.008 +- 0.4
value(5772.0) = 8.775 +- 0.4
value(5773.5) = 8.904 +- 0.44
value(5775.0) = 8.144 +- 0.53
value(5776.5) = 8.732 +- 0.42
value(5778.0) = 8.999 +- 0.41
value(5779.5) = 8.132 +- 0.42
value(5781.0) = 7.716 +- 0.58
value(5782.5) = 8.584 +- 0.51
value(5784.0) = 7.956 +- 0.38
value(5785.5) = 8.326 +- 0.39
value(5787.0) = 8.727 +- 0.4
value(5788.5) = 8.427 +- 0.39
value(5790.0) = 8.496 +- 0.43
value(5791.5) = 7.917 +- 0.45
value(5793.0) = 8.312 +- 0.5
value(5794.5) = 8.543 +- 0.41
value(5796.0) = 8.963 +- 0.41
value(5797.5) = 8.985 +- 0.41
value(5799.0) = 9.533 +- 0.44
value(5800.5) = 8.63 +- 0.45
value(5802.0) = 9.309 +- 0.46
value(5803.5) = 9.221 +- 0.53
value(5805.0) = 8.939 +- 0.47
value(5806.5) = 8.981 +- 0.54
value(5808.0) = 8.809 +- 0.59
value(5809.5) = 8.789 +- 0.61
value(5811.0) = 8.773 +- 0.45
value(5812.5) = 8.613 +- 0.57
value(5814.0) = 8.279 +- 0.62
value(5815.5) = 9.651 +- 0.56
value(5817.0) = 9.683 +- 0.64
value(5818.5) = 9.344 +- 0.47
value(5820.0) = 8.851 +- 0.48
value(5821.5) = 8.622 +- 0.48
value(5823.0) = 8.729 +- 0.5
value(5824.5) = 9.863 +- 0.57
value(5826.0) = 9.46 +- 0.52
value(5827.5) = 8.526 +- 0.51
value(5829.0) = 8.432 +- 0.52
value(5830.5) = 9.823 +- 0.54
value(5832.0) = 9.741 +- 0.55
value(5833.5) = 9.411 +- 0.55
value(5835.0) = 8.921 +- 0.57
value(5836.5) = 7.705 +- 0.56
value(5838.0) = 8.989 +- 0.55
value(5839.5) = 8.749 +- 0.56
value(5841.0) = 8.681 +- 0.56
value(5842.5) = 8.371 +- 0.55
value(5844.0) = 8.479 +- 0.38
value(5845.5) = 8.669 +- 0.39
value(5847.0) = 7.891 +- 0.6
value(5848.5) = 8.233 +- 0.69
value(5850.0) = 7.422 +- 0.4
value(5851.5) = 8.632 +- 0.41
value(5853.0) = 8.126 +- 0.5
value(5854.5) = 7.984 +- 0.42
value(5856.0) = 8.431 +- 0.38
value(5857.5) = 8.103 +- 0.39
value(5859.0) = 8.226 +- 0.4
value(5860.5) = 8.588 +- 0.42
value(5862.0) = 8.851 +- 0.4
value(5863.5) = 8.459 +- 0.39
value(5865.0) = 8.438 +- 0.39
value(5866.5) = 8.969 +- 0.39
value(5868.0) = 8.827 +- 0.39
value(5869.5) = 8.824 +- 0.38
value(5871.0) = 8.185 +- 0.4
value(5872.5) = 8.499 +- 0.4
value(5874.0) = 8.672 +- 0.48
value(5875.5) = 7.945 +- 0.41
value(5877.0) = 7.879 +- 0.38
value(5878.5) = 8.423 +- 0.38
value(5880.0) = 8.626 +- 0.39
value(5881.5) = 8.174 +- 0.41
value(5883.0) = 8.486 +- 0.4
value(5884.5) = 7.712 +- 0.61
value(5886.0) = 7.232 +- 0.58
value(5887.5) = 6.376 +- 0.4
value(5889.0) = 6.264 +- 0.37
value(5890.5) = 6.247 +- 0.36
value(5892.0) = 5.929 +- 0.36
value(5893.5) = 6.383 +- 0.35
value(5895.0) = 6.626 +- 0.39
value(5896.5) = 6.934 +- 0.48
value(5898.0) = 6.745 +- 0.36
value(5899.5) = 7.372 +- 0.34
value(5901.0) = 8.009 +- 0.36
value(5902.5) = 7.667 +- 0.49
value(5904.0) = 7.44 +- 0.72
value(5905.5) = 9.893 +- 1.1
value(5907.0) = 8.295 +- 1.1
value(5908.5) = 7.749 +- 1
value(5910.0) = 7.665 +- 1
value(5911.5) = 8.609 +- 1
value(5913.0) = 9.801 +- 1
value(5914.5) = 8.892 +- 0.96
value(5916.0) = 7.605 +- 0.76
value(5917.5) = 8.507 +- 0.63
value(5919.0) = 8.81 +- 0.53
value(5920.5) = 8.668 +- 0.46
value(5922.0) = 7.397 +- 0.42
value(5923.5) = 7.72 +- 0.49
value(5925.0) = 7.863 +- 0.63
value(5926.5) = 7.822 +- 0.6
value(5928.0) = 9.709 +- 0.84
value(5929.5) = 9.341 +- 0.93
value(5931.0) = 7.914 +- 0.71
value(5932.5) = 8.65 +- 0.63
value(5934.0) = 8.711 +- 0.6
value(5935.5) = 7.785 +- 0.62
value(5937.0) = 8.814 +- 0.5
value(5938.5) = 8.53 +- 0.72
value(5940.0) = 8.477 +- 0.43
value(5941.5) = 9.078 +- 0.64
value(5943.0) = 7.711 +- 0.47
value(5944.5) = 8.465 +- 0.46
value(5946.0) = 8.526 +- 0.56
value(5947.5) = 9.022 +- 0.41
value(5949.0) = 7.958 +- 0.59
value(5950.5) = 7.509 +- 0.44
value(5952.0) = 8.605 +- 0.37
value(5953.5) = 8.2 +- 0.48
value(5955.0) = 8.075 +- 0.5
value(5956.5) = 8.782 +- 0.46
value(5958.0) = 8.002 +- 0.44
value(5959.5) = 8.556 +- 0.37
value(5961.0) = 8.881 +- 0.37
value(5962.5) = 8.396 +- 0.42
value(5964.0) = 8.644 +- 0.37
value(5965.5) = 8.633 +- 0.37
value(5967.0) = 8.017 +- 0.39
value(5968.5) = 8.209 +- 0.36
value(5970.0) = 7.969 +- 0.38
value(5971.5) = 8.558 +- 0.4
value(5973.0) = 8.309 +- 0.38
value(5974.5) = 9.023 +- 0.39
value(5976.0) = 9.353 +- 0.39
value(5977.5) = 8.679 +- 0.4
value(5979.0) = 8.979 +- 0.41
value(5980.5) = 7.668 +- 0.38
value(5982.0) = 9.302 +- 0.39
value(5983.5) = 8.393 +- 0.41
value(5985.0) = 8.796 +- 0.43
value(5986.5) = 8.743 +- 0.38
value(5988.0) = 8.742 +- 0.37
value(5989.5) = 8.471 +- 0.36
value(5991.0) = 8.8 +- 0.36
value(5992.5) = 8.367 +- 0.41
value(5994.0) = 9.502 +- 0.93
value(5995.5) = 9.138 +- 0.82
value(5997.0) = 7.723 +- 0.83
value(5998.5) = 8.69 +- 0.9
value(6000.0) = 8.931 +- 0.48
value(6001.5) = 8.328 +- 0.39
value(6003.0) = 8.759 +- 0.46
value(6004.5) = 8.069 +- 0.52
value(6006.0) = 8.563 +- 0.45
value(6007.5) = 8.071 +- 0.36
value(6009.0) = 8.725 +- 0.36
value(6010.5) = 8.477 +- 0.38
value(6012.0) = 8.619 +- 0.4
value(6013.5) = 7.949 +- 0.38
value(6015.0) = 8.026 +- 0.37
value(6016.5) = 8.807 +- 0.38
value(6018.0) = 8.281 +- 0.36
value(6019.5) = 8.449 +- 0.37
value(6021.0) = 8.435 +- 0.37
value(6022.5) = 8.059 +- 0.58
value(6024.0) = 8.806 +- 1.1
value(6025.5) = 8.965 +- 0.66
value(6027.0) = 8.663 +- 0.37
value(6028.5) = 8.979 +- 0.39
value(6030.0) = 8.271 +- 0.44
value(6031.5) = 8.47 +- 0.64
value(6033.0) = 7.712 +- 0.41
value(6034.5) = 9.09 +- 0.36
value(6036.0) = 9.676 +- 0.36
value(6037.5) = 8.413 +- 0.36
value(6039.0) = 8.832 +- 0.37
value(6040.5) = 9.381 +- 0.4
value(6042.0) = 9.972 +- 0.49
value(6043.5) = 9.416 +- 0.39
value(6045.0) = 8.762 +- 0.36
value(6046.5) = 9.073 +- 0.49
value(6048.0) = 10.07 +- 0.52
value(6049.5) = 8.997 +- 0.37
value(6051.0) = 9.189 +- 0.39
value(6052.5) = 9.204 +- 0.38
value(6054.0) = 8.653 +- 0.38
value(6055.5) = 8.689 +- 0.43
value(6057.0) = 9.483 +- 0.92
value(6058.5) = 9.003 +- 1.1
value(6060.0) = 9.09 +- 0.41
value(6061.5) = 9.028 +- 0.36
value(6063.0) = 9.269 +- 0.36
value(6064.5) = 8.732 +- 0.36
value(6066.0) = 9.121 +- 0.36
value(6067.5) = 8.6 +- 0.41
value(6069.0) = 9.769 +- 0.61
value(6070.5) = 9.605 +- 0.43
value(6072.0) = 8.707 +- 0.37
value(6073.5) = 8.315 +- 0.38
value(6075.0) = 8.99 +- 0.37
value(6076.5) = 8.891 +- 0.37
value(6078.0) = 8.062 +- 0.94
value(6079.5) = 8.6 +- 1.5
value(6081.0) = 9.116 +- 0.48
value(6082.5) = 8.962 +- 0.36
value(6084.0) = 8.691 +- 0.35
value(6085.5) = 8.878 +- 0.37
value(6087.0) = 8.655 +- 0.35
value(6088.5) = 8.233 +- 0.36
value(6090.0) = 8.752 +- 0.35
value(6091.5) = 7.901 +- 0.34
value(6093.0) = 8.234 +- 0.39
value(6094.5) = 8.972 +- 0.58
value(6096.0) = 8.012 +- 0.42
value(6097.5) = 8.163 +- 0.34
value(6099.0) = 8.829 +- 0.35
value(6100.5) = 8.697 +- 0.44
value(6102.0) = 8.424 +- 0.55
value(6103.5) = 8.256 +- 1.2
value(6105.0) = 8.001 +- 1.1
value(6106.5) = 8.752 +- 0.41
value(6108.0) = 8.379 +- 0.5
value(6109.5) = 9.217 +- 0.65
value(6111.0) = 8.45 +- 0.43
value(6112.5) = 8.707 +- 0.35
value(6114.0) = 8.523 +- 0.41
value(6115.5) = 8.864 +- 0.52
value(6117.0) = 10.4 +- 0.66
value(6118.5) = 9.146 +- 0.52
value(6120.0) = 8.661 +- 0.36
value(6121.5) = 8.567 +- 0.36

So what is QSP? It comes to -0.022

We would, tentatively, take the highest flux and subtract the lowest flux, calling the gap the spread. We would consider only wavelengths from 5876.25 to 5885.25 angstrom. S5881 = 0.91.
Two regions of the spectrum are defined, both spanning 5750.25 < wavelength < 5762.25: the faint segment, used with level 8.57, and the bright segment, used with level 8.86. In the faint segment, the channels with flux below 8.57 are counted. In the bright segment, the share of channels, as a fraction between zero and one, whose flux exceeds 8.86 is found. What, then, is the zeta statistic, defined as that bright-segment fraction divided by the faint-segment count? 0.4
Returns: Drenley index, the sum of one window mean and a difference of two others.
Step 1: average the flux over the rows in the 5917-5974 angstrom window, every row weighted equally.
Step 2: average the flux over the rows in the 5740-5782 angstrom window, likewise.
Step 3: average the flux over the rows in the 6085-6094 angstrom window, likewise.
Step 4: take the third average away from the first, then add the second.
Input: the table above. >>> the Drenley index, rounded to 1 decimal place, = 8.7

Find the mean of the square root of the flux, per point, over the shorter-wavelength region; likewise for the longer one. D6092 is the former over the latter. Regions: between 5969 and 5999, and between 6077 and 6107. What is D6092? 1.01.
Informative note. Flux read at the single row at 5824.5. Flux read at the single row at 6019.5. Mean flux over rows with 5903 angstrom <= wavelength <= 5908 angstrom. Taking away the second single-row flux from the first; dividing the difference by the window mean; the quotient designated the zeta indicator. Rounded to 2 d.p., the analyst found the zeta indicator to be 0.17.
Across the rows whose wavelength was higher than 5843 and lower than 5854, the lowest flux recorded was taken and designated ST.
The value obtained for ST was 7.422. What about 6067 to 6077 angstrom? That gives 8.315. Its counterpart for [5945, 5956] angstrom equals 7.509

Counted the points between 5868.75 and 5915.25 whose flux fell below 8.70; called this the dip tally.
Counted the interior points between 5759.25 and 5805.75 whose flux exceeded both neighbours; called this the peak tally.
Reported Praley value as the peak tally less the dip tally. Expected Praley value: -17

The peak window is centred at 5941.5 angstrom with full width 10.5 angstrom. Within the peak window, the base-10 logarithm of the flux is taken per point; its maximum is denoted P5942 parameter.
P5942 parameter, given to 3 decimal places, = 0.958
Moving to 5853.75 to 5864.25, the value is 0.947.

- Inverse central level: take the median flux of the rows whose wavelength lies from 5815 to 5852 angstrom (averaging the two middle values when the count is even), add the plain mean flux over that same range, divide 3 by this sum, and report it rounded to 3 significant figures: 0.171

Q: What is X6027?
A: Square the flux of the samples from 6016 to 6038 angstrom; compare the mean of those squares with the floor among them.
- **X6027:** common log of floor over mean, -0.096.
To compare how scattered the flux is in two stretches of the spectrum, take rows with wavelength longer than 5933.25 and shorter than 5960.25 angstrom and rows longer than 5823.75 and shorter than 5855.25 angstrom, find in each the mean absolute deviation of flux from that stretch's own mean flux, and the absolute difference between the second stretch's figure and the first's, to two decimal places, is 0.15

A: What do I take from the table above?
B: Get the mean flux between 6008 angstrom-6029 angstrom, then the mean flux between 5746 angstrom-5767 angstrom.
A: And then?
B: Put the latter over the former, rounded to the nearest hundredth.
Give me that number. 1.04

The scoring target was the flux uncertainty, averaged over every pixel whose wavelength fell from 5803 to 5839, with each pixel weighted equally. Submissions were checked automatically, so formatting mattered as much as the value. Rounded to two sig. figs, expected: 0.54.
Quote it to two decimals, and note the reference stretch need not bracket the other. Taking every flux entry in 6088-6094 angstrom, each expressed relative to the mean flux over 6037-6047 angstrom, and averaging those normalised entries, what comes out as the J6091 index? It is 0.91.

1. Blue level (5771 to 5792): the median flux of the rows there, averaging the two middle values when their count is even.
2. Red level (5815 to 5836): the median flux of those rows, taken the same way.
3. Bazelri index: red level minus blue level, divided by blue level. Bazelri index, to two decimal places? 0.11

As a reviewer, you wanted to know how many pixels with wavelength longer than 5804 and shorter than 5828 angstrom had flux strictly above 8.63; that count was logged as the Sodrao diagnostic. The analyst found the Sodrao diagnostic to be 12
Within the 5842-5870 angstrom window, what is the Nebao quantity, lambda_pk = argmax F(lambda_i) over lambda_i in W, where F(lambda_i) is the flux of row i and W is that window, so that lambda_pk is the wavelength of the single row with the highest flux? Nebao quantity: 5866.5 angstrom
